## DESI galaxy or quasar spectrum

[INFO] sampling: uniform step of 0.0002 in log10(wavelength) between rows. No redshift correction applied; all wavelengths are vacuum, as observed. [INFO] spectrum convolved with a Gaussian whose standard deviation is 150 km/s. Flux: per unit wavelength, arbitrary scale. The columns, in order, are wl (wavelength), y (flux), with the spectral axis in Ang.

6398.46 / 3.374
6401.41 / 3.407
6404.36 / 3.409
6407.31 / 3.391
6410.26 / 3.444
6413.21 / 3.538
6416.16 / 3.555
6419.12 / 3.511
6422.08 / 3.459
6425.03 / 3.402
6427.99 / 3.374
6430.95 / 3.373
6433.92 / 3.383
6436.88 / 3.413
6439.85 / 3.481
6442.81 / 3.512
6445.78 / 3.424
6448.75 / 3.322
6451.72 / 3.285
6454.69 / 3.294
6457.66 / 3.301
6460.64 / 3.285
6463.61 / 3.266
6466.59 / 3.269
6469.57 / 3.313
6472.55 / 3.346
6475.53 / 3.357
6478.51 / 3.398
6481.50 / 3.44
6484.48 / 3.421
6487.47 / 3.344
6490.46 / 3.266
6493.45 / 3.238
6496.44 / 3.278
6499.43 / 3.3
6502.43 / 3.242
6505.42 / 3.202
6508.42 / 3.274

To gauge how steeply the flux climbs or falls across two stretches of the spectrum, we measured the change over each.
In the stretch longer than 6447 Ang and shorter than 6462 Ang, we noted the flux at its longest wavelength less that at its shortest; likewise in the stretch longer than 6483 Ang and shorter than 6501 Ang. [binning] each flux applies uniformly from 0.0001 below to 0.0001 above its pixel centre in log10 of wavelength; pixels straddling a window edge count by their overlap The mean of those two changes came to -0.08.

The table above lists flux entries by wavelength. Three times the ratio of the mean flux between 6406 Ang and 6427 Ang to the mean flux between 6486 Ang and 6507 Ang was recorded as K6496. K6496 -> 3.19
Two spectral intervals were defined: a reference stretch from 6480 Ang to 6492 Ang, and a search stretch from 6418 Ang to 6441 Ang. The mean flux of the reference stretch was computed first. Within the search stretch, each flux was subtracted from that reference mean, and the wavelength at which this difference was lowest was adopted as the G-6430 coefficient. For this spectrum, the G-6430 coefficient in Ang 6419.12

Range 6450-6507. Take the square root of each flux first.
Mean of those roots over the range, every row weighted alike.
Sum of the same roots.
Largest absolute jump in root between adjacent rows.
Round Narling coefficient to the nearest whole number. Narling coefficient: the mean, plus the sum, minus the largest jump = 36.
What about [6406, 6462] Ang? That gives 37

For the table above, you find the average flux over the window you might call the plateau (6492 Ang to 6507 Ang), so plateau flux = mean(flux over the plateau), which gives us 3.25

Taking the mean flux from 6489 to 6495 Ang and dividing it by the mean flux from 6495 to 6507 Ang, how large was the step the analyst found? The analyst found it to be 1.00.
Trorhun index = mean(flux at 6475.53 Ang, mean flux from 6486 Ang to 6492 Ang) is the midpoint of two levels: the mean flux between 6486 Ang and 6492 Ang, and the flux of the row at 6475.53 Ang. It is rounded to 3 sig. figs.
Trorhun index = 3.33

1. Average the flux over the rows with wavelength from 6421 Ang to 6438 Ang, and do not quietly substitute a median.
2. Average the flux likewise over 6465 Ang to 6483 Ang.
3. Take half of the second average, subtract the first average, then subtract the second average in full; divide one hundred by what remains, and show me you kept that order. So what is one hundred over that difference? -19.7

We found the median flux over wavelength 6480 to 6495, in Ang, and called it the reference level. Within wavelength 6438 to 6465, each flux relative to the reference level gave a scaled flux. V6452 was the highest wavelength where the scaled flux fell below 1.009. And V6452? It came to 6463.61 Ang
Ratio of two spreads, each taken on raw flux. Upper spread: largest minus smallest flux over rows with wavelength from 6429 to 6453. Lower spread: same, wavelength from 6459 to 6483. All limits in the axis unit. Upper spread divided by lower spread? 1.3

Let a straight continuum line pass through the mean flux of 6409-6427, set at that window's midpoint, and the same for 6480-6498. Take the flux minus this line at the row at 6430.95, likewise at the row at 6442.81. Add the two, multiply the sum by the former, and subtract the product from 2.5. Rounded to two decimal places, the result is 2.50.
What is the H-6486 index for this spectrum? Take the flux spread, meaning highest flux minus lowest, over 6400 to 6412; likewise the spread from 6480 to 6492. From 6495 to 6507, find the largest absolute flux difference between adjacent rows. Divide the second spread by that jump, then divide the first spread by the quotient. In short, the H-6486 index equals 0.018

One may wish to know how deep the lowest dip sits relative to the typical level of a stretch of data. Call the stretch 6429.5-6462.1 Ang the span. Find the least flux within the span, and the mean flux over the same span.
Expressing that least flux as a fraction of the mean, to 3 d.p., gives 0.975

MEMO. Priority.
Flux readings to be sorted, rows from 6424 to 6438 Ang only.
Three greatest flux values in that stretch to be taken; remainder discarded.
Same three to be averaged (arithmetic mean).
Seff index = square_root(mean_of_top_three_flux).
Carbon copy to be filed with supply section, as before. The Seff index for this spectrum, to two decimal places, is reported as 1.84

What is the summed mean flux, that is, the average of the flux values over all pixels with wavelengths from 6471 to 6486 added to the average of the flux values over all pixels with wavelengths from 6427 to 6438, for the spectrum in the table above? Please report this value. 6.78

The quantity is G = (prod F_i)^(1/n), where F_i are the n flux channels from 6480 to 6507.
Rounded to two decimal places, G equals 3.30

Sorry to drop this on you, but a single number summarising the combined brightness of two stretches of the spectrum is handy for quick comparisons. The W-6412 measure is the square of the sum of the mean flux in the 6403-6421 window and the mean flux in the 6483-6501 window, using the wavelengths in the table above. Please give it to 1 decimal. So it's 46.0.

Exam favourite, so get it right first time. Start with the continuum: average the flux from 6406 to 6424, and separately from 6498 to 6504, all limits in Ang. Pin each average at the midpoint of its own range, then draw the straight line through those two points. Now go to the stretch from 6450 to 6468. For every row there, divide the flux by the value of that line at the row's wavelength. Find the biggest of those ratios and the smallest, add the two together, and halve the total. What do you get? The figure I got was 0.97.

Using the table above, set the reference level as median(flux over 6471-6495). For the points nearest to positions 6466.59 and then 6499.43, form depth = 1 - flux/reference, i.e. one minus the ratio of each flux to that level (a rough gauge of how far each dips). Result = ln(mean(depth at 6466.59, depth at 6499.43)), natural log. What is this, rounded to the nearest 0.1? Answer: -3.9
